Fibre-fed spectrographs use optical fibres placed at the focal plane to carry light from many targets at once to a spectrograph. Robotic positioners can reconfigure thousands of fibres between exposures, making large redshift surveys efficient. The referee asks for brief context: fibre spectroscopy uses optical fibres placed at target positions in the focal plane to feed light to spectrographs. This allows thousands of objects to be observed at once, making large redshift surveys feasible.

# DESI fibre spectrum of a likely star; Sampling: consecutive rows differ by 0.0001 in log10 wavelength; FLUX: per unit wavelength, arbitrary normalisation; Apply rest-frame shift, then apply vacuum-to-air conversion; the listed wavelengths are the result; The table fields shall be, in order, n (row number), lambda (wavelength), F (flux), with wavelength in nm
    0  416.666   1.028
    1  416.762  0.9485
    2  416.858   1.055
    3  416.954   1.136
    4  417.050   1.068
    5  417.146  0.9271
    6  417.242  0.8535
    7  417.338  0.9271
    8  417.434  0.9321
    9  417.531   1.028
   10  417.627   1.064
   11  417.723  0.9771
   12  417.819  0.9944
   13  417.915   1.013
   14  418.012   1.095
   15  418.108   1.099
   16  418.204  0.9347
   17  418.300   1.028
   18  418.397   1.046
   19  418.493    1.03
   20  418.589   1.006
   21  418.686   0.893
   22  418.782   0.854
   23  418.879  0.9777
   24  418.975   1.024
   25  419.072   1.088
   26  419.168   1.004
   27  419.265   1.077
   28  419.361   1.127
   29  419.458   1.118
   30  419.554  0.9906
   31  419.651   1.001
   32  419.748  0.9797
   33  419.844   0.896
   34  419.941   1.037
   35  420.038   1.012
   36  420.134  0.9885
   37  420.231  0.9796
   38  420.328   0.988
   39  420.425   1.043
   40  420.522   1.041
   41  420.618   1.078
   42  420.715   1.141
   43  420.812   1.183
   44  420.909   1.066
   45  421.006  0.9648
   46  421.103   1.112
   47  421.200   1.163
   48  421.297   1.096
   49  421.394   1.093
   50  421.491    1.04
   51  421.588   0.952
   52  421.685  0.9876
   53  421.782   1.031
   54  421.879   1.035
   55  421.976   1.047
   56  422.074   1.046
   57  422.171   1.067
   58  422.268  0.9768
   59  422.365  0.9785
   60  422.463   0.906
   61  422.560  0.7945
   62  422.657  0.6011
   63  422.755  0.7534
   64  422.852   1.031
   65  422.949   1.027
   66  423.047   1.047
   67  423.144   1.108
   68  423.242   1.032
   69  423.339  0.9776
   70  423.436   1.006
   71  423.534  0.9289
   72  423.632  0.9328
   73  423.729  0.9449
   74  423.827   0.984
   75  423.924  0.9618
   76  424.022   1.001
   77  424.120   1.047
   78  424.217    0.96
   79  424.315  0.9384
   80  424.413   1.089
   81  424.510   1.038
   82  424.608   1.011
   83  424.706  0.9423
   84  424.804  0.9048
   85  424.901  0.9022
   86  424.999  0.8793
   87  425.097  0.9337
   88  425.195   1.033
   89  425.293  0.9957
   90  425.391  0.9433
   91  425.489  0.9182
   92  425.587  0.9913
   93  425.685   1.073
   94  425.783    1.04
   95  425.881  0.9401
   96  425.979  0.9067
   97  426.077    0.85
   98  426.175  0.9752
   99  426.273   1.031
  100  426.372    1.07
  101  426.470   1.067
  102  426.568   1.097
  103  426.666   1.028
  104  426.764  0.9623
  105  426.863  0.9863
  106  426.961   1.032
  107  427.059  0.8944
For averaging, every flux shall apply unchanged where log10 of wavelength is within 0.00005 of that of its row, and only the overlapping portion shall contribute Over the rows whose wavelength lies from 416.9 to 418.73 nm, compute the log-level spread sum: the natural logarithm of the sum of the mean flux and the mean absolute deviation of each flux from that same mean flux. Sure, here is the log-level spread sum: 0.06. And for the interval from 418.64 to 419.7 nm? 0.08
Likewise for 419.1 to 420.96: 0.09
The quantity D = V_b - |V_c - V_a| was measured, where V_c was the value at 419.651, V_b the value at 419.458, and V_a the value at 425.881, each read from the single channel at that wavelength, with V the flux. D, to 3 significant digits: 1.06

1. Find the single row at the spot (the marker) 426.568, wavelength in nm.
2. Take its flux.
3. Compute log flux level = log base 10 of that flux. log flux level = 0.04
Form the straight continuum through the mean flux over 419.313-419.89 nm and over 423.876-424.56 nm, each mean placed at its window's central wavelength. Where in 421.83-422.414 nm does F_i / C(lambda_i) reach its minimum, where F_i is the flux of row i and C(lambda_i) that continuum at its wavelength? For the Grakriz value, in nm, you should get 422.268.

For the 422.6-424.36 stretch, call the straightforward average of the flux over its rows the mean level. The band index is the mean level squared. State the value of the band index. 0.92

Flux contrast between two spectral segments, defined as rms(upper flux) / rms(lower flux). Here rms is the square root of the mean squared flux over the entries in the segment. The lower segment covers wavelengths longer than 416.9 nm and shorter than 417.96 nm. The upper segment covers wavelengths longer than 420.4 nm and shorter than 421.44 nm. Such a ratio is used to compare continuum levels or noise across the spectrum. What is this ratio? 1.10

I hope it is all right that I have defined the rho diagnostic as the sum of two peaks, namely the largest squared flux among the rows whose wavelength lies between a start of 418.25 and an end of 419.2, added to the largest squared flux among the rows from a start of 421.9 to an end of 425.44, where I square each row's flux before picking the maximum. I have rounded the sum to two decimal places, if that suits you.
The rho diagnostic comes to 2.41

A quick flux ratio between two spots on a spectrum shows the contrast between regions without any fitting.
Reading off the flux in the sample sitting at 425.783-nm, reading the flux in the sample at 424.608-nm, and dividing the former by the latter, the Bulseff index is 1.03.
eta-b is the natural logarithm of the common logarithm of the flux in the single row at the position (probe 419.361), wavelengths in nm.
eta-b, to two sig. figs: -3.0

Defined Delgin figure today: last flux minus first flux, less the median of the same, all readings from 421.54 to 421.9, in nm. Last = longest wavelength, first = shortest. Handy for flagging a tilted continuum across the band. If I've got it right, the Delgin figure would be -0.93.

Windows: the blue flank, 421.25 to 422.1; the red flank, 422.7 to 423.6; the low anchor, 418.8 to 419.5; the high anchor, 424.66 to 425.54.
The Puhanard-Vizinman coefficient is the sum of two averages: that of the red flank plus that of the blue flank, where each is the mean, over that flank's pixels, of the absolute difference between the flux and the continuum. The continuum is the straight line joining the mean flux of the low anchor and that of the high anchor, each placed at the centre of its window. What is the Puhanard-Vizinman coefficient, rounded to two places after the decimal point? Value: 0.12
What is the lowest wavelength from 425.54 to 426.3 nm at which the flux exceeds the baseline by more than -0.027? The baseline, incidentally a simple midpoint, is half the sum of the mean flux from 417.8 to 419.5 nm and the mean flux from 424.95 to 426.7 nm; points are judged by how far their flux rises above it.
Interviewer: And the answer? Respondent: 425.587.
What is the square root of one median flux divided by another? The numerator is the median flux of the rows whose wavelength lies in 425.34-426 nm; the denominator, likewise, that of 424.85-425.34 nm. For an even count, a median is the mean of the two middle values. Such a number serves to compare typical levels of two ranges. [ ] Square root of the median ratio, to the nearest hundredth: 1.01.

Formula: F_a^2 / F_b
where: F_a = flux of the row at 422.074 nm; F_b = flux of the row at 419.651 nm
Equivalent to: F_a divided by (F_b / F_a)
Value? 1.09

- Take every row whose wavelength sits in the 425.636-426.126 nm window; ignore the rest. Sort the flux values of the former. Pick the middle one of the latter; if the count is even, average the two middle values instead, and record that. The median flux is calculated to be 0.94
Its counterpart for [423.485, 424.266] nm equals 0.96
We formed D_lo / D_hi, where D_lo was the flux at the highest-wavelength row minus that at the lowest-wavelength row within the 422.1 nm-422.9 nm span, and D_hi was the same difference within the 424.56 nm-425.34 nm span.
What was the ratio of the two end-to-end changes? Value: 2.4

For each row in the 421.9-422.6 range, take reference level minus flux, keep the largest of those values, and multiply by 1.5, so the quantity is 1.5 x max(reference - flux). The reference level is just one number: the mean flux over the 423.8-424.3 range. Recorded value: 0.29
